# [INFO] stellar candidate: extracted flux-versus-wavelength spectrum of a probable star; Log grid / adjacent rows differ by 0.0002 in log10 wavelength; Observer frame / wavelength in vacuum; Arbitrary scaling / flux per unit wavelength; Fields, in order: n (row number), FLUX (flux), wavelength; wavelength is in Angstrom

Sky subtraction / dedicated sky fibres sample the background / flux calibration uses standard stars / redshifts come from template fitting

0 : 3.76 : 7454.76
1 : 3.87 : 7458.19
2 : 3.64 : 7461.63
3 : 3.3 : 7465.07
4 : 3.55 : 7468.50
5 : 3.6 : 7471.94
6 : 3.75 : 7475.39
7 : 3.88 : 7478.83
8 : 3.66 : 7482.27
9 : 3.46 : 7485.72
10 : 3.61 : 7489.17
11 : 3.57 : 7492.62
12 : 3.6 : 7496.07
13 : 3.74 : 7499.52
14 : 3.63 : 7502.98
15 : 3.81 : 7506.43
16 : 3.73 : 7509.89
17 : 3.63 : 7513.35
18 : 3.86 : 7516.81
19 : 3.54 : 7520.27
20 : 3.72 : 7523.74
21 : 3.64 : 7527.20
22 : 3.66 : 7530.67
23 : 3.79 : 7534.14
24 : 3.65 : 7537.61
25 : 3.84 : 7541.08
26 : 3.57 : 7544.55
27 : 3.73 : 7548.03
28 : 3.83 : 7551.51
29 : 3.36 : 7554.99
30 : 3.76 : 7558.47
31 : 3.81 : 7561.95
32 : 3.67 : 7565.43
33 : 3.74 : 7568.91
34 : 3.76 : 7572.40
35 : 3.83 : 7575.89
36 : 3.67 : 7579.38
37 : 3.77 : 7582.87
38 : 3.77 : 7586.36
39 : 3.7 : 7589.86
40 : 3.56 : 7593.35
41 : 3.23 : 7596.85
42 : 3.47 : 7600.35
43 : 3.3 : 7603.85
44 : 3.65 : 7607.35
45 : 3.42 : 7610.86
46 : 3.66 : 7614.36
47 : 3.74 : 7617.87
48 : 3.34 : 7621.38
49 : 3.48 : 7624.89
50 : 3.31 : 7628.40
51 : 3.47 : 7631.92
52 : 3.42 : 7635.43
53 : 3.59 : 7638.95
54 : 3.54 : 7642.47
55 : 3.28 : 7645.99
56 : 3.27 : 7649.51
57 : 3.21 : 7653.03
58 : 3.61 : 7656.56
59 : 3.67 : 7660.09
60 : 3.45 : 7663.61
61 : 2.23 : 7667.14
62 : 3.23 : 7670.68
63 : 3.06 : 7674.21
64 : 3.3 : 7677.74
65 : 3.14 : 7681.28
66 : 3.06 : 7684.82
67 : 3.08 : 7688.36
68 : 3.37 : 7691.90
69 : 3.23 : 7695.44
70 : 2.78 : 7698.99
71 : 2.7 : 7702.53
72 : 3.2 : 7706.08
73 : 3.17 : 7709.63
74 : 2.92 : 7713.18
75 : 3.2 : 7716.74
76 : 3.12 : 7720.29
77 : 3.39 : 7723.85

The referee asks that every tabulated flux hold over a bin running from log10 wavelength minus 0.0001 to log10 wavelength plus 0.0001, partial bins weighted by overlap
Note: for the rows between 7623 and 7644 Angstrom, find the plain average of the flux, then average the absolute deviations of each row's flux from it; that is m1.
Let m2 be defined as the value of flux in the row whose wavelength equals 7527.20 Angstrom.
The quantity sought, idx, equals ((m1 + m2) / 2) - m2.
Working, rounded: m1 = 0.07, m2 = 3.64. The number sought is -1.79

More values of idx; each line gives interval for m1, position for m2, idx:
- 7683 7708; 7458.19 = -1.84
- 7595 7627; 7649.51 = -1.57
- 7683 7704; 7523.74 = -1.76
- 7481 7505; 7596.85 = -1.59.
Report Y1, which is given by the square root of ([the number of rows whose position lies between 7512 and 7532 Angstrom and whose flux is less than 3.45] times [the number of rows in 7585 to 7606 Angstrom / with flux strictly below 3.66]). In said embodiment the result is 0.0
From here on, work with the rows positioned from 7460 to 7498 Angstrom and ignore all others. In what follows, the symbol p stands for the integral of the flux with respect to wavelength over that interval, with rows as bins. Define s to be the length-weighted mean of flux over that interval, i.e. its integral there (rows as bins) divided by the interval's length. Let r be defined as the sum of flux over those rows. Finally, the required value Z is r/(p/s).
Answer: 1.04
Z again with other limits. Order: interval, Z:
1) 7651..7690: 0.90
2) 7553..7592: 1.05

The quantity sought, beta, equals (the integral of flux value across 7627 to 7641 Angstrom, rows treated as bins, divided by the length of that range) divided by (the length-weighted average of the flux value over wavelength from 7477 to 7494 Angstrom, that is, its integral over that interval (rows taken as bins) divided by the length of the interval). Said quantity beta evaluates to 0.95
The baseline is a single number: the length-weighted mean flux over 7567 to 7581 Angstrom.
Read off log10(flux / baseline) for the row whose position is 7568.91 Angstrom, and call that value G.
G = 0.00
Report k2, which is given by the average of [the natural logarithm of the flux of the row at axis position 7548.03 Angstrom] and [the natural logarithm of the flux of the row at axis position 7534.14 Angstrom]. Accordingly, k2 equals 1.32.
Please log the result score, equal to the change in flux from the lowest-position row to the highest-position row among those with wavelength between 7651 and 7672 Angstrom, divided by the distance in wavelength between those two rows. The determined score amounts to 0.001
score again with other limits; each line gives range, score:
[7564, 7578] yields 0.015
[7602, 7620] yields 0.031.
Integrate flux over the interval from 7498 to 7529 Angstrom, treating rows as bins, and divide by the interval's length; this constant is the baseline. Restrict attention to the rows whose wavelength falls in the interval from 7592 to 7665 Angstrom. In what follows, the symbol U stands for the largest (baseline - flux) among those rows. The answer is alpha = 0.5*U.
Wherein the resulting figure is 0.245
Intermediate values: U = 0.49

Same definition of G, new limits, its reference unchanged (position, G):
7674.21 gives -0.09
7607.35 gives -0.01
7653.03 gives -0.07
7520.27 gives -0.02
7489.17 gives -0.02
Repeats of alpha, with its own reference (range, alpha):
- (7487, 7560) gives 0.170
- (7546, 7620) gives 0.235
